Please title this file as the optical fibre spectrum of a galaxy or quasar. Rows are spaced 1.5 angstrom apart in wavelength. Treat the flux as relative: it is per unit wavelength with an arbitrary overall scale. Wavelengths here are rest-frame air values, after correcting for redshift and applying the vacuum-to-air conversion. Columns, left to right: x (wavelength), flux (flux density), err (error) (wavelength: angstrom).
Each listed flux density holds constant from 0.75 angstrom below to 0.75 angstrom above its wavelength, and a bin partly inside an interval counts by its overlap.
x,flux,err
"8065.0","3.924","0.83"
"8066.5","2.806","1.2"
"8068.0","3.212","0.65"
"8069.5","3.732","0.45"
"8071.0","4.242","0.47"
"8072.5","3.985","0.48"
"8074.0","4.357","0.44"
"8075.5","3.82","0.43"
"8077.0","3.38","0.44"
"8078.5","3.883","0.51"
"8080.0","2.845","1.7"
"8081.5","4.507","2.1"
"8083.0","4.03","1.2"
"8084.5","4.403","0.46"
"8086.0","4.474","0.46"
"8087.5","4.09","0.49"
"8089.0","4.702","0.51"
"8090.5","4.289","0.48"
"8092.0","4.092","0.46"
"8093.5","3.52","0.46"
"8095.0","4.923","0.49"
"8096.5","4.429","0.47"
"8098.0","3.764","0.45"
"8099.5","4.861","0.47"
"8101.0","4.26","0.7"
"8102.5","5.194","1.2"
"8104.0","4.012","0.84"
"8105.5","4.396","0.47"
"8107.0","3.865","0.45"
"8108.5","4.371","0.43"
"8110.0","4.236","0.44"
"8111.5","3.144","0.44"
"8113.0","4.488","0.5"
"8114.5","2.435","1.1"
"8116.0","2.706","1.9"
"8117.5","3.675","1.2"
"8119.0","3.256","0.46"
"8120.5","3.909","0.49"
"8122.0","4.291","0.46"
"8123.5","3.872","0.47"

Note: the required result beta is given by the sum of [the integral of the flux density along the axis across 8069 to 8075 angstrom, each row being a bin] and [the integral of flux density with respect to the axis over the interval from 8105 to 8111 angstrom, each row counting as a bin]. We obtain 49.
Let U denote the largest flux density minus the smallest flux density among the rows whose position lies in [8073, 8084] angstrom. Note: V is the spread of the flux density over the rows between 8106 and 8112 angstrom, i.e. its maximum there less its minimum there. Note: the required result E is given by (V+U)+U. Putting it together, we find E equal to 4.6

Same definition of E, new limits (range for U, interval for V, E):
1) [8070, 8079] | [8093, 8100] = 3.4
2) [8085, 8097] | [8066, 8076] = 4.4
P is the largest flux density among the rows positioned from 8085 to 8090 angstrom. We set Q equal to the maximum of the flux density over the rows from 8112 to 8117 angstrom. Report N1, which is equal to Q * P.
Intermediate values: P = 4.702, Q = 4.488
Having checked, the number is 21.1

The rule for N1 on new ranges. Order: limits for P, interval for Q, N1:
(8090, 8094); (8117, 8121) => 16.8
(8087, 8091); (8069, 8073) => 19.9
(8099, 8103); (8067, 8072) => 22.0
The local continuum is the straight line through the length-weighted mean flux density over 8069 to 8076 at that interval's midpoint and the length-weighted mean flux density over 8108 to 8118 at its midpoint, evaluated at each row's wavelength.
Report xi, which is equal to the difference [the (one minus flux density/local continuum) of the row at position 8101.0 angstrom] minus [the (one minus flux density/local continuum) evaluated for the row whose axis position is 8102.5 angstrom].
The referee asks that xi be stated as 0.3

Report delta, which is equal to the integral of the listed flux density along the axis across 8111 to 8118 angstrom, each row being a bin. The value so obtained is 23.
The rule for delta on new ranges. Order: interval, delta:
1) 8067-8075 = 31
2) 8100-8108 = 35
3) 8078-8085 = 27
